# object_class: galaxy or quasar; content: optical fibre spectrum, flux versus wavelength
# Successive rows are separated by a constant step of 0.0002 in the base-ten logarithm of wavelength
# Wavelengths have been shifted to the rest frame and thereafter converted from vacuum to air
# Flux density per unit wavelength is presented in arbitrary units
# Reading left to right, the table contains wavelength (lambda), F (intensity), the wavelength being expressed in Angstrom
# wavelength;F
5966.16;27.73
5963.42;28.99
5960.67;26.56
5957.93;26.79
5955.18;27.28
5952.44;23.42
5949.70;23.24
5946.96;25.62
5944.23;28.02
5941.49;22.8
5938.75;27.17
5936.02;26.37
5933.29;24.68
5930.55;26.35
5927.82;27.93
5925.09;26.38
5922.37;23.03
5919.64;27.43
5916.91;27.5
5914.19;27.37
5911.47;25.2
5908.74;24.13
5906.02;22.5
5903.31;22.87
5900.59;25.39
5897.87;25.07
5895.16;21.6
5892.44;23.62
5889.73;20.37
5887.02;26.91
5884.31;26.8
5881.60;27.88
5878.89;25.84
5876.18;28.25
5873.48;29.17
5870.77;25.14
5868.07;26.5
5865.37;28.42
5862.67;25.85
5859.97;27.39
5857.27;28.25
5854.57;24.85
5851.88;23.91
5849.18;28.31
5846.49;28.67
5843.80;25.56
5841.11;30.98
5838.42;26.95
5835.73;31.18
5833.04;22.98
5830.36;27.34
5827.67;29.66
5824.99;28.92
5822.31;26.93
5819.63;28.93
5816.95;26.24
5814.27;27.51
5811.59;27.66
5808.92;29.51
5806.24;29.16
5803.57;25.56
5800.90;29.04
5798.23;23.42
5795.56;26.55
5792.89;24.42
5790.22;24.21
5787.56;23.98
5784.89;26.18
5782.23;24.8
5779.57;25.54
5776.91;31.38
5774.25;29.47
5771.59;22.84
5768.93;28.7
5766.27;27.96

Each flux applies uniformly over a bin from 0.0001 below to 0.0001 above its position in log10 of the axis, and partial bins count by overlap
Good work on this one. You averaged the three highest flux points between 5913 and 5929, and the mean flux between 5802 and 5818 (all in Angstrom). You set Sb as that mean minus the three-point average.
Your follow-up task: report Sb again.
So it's 0.0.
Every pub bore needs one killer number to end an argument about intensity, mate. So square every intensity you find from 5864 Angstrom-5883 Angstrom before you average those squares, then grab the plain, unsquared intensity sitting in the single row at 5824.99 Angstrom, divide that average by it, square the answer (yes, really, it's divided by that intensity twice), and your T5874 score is 669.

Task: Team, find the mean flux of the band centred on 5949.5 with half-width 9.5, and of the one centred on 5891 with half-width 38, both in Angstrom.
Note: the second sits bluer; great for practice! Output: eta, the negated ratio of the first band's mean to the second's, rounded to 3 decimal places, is -0.982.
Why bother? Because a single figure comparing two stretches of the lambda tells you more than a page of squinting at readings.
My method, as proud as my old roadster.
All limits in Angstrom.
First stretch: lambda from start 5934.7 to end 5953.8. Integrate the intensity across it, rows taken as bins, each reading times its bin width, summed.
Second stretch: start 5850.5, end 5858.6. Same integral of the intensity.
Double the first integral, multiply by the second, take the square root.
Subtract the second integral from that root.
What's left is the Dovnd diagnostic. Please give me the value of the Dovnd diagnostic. 240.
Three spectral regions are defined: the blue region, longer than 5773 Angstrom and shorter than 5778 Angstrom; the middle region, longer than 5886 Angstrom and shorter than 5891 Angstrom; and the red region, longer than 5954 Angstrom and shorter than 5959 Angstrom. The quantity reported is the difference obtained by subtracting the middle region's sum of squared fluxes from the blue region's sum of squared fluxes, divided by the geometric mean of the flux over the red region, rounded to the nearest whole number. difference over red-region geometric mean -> 26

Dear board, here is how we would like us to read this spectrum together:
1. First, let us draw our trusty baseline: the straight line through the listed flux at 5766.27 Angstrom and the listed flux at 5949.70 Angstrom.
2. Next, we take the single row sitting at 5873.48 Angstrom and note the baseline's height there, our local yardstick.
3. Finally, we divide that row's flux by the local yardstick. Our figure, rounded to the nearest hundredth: 1.16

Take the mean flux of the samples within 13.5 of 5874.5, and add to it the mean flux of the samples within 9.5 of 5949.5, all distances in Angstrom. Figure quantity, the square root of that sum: 7.24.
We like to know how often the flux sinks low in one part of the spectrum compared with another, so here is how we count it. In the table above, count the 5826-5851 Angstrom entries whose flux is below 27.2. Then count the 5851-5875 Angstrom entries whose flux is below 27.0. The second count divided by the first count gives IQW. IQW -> 1.7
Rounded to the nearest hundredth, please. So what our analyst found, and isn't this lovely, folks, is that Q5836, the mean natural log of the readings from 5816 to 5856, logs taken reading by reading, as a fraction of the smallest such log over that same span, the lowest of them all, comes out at 1.06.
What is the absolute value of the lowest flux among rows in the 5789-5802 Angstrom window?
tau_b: 23.4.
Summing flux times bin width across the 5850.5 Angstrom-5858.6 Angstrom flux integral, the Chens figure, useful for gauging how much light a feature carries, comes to 208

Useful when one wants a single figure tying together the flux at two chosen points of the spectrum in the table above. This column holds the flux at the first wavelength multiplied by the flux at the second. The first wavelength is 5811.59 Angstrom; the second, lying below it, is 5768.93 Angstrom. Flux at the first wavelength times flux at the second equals 794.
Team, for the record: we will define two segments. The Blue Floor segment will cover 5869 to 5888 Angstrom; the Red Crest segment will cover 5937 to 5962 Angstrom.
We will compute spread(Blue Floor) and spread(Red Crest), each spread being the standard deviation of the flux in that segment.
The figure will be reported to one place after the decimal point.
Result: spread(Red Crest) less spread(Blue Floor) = 0.6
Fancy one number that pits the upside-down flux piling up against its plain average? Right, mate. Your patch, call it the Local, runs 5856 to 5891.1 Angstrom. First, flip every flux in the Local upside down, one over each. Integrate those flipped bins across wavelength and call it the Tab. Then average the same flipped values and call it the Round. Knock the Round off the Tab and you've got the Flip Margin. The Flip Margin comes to 1.3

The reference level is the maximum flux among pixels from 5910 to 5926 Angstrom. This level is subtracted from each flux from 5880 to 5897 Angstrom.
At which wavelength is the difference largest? 5881.60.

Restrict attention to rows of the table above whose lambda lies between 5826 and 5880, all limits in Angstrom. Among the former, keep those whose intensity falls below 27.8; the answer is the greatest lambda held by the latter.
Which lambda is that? 5878.89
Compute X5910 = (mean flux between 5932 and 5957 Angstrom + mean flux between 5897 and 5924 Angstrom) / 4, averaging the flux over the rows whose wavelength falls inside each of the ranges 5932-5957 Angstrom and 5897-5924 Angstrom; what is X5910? 12.6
